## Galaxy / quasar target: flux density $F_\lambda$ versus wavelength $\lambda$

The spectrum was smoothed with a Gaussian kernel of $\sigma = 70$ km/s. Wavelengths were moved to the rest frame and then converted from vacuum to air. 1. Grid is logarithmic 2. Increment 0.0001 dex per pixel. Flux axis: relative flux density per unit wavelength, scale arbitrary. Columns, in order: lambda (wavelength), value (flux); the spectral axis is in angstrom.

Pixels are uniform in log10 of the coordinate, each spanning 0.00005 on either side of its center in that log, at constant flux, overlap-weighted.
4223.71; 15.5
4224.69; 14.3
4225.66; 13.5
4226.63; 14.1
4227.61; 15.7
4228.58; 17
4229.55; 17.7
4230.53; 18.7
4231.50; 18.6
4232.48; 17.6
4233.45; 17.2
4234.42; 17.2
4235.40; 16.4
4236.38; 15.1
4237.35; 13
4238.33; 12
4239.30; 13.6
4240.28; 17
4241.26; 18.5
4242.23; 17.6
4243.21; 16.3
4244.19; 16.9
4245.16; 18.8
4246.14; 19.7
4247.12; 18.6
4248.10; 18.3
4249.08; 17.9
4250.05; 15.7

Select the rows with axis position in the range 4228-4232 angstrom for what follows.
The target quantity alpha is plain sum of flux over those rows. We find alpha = 72.0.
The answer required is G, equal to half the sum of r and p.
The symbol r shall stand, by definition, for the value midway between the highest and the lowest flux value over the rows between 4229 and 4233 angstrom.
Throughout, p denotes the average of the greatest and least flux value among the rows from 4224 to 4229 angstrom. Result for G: 16.70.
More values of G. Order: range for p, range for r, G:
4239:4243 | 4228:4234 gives 16.95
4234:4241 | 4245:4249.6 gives 16.70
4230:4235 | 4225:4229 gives 16.60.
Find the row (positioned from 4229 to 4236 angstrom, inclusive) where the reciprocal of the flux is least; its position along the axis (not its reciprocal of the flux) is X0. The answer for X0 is 4230.53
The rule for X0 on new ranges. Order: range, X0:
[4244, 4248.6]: 4246.14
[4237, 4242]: 4241.26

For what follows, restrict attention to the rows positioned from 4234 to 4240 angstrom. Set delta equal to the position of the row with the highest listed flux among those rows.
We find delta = 4234.42 angstrom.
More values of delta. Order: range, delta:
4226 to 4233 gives 4230.53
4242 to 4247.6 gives 4246.14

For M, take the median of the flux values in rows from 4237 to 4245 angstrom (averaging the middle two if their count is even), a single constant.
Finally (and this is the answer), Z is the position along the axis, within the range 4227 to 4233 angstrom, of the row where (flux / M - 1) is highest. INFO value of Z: 4230.53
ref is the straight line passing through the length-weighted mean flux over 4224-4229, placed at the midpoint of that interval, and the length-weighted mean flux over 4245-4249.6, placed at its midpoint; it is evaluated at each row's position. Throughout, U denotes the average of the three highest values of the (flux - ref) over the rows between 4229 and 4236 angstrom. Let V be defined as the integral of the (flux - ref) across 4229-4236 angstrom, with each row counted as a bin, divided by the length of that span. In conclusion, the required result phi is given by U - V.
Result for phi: 1.1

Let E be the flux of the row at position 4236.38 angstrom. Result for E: 15.1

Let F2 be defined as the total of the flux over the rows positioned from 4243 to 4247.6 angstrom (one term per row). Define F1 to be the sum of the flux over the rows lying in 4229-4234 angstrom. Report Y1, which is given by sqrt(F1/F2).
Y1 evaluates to 1.00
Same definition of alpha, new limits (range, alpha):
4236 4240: 53.7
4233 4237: 65.9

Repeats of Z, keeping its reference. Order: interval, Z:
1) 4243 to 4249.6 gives 4246.14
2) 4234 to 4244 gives 4241.26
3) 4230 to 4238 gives 4230.53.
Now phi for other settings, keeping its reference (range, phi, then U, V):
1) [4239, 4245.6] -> 1.2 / 0.5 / -0.7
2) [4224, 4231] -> 1.6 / 2.4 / 0.8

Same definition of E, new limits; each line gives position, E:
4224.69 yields 14.3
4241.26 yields 18.5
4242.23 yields 17.6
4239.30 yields 13.6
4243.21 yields 16.3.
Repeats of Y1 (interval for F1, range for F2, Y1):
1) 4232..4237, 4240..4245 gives 0.98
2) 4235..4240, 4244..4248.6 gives 0.87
